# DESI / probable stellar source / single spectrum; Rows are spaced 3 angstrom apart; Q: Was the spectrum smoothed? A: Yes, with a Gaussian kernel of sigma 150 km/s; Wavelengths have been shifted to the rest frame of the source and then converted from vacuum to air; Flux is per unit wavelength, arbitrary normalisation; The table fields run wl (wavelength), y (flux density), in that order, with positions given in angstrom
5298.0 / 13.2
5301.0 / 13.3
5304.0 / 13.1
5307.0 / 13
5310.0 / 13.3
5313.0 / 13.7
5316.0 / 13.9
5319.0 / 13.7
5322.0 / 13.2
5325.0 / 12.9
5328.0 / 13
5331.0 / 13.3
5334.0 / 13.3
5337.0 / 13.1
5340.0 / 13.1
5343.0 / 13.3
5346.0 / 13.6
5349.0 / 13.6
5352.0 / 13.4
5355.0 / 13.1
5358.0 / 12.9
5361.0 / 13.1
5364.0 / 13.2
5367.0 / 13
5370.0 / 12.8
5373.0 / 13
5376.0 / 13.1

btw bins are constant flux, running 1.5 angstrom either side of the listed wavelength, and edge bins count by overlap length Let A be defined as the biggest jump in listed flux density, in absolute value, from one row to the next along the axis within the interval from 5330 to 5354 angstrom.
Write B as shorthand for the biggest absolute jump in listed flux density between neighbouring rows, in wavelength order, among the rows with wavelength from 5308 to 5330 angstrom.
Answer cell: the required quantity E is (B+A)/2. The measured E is 0.400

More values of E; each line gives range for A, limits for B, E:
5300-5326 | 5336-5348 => 0.400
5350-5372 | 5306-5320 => 0.350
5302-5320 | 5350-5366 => 0.350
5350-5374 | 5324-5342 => 0.300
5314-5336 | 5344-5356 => 0.400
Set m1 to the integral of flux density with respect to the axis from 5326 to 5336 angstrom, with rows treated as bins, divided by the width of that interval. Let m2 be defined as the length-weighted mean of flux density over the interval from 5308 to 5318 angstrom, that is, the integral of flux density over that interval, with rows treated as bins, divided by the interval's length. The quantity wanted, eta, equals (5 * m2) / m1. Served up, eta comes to 5.16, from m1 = 13.2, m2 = 13.6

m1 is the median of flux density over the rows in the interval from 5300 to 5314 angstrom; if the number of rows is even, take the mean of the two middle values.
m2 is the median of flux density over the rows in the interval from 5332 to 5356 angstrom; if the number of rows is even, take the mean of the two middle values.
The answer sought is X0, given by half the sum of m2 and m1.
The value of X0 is 13.3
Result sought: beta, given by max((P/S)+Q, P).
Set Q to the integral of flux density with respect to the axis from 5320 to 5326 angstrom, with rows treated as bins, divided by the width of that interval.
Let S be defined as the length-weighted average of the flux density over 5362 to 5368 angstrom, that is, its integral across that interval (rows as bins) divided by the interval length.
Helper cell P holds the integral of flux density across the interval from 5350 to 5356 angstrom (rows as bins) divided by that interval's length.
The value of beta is 14.1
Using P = 13.3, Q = 13.1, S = 13.1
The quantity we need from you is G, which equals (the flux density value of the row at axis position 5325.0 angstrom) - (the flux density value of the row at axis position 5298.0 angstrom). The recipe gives -0.30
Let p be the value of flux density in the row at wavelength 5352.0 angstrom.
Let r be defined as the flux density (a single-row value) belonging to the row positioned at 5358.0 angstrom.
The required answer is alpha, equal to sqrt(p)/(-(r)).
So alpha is -0.284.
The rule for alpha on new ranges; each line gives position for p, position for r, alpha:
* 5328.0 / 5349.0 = -0.265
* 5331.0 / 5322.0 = -0.276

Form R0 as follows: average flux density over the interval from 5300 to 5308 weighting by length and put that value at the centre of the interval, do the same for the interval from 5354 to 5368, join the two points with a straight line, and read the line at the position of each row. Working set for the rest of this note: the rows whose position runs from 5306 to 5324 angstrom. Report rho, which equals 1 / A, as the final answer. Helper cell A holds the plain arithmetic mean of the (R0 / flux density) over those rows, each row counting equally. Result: 1.03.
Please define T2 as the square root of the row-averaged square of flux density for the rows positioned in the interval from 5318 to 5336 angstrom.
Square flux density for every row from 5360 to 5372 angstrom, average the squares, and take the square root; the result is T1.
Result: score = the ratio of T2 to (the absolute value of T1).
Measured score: 1.02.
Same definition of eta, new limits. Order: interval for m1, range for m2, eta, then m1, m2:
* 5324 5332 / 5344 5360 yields 5.10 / 13.1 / 13.3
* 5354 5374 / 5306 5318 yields 5.19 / 13.0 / 13.5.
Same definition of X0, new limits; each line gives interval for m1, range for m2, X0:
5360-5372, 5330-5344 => 13.2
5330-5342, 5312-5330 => 13.3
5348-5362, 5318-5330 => 13.1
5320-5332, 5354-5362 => 13.1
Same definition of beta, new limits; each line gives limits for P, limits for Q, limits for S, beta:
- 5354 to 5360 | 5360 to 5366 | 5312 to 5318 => 14.1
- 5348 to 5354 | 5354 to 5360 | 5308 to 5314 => 14.0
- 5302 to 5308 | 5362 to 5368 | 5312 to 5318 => 14.1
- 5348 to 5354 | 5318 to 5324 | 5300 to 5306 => 14.4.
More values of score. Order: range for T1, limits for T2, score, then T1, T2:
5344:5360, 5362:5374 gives 0.98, 13.3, 13.0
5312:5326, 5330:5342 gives 0.98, 13.5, 13.2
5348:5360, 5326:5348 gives 1.00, 13.3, 13.2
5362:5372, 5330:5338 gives 1.02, 13.0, 13.2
